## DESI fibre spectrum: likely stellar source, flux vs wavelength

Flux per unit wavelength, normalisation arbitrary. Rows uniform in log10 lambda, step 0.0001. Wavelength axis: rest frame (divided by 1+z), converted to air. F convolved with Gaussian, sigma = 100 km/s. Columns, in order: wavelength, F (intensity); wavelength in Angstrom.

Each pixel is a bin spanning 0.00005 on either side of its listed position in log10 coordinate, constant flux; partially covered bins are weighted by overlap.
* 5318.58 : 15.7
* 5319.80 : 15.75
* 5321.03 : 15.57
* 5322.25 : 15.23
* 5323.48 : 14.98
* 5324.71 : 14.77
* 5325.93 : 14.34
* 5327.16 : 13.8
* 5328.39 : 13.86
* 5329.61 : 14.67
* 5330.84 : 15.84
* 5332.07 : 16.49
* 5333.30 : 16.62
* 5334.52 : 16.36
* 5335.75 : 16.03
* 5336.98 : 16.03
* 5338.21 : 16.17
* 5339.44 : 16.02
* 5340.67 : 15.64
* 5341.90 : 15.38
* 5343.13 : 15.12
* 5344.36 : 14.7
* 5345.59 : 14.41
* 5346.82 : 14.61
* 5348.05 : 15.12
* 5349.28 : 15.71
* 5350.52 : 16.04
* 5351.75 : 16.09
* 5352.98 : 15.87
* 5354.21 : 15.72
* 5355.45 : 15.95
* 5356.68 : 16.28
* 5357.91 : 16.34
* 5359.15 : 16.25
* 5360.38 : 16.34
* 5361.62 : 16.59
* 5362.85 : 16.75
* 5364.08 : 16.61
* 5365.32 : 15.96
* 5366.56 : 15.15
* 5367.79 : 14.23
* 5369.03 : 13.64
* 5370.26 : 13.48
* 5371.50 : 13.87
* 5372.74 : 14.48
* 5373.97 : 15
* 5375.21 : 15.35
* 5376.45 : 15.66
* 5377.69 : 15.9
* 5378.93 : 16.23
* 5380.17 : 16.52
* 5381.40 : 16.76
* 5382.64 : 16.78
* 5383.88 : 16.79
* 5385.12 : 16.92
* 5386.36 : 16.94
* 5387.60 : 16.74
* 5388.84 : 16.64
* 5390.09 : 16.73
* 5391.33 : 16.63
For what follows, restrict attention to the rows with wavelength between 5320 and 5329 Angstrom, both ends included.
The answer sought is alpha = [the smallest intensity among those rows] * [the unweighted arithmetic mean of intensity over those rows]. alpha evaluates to 202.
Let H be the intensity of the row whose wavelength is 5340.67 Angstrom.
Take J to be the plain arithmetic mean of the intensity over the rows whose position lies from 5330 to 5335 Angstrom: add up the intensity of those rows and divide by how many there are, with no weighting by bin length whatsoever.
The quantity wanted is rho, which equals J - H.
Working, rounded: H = 15.64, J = 16.3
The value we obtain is 0.7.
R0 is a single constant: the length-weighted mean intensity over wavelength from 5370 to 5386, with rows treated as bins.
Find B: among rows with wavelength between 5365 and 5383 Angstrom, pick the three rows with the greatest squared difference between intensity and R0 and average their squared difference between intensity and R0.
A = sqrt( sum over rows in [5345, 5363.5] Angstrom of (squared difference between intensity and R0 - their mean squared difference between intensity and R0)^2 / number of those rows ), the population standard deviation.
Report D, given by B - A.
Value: 3.8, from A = 0.51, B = 4.3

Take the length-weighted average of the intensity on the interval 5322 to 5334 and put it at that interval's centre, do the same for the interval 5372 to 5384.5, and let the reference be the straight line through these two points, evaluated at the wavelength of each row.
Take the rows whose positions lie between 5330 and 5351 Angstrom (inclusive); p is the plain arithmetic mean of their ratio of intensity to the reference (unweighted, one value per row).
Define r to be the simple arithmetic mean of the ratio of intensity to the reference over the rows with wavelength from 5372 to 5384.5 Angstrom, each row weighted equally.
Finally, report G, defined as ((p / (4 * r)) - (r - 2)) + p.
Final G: 2.28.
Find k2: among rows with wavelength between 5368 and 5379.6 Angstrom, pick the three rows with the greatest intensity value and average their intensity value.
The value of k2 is 15.9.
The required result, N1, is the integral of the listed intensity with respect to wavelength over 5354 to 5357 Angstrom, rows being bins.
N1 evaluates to 48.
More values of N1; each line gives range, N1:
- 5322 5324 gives 30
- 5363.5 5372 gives 125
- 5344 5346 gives 29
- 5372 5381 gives 140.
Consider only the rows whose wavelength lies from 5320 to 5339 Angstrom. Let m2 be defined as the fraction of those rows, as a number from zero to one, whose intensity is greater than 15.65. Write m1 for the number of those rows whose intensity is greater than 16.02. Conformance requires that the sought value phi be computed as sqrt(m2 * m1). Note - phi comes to 1.7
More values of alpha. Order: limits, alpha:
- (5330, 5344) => 242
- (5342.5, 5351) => 218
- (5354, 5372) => 210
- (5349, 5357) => 251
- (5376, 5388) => 259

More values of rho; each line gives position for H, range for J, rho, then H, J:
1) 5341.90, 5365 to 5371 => -0.9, 15.38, 14.5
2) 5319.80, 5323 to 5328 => -1.3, 15.75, 14.5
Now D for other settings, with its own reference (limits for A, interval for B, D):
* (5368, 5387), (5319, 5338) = 1.6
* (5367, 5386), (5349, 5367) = -0.7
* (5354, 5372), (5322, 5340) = 1.5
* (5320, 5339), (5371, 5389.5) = 1.0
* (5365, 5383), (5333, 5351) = -0.2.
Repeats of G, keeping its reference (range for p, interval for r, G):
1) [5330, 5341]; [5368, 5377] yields 2.44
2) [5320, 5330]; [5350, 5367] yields 2.18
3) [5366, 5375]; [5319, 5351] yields 2.12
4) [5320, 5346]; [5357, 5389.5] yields 2.27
